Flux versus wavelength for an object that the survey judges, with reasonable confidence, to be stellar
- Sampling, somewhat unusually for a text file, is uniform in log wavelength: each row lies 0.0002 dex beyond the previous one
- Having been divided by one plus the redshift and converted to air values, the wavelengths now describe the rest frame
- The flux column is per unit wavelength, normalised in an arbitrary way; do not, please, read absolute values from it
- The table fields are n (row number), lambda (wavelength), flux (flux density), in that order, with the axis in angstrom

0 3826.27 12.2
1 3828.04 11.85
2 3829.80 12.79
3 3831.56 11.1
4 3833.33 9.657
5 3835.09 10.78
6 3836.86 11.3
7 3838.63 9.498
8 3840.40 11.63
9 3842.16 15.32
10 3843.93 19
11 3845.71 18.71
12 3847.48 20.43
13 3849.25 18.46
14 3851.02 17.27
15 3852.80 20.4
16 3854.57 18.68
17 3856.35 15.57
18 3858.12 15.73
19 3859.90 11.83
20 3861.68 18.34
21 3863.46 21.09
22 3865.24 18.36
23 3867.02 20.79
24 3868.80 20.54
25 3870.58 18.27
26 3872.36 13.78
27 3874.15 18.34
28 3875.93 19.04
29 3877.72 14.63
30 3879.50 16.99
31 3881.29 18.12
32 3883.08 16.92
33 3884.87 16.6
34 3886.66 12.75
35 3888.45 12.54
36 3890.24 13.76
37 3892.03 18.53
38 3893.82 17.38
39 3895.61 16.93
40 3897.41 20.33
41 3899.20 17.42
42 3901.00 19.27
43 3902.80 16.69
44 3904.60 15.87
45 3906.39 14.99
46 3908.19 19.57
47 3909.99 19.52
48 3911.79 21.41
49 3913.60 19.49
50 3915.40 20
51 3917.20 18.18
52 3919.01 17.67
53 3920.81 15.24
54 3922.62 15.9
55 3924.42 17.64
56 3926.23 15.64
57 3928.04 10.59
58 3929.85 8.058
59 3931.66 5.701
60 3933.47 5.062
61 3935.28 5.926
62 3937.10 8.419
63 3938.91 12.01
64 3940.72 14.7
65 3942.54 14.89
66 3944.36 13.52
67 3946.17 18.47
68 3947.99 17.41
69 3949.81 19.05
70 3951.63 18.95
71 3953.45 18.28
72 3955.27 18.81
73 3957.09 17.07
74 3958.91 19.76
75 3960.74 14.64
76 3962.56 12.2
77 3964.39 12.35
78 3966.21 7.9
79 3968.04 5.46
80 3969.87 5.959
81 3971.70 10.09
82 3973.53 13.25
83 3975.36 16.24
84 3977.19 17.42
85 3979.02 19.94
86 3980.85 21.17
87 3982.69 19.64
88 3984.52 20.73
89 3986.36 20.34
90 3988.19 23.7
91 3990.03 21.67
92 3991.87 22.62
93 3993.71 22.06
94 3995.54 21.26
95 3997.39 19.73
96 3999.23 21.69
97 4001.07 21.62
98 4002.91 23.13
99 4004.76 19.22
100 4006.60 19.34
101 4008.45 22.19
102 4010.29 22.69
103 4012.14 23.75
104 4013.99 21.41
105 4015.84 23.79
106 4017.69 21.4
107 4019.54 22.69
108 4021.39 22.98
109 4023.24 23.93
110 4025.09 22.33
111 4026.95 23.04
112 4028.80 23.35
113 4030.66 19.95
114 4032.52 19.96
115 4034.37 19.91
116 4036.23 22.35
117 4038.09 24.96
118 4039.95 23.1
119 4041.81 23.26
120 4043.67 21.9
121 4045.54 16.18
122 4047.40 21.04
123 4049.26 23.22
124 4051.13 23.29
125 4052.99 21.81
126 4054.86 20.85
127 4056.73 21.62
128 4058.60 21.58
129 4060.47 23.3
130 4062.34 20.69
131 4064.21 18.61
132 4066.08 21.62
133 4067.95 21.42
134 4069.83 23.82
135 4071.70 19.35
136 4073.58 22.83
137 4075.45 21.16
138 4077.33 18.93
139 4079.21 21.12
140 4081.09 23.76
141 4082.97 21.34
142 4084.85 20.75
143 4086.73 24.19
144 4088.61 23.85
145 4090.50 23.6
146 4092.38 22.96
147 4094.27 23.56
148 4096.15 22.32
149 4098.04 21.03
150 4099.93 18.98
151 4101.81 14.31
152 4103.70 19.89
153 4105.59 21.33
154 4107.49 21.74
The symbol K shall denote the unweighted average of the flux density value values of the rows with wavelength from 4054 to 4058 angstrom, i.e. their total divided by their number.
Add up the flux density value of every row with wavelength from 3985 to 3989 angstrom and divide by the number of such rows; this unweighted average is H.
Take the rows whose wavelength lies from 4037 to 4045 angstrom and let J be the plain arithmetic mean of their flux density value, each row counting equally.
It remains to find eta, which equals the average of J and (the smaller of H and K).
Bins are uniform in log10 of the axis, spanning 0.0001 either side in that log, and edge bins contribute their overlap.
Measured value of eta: 22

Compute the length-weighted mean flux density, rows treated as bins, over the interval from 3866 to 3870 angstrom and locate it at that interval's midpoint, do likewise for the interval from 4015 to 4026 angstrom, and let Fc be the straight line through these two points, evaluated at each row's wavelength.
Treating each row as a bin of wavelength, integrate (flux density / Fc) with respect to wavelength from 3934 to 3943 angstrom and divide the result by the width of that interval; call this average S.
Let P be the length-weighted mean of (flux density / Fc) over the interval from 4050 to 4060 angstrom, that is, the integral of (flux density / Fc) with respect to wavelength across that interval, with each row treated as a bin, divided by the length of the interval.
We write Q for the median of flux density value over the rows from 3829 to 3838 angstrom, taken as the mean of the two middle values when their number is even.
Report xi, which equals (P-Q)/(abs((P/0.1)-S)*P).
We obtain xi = -1.2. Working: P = 0.94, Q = 11.1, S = 0.5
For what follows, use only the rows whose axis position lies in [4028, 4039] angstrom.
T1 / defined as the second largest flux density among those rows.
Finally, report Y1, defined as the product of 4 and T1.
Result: 93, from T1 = 23.35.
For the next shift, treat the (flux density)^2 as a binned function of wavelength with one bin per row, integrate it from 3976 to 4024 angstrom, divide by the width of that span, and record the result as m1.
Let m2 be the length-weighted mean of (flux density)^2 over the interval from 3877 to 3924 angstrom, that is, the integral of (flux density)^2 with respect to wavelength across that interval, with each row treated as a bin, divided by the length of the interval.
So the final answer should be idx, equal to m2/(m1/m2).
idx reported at 195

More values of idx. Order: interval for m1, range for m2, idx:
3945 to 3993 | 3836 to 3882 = 296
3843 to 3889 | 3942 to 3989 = 251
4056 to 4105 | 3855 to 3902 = 192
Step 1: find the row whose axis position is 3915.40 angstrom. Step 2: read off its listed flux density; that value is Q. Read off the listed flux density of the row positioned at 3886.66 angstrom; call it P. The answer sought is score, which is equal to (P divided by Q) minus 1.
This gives -0.36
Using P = 12.75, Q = 20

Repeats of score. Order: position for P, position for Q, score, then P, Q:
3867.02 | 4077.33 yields 0.10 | 20.79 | 18.93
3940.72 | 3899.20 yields -0.16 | 14.7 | 17.42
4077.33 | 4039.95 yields -0.18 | 18.93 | 23.1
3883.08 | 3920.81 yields 0.11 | 16.92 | 15.24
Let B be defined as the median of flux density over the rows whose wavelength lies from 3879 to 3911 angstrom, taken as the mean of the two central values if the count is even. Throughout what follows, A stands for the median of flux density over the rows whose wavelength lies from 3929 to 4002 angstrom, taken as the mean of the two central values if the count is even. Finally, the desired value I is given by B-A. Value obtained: -0.5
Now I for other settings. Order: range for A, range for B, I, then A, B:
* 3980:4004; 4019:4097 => 0.7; 21.6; 22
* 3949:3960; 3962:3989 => -2.6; 18.9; 16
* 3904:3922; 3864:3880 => -0.5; 18.8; 18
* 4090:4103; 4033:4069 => -0.7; 22.3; 22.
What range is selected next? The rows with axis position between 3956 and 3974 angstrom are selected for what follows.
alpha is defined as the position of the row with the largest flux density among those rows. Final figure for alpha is 3958.91 angstrom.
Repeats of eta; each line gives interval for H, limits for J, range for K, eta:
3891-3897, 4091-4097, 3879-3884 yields 20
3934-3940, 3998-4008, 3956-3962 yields 15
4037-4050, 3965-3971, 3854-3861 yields 11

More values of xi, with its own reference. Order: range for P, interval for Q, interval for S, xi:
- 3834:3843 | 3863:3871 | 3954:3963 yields -6.7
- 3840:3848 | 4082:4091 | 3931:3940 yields -3.2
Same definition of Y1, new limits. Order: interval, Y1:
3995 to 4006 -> 87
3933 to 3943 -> 59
